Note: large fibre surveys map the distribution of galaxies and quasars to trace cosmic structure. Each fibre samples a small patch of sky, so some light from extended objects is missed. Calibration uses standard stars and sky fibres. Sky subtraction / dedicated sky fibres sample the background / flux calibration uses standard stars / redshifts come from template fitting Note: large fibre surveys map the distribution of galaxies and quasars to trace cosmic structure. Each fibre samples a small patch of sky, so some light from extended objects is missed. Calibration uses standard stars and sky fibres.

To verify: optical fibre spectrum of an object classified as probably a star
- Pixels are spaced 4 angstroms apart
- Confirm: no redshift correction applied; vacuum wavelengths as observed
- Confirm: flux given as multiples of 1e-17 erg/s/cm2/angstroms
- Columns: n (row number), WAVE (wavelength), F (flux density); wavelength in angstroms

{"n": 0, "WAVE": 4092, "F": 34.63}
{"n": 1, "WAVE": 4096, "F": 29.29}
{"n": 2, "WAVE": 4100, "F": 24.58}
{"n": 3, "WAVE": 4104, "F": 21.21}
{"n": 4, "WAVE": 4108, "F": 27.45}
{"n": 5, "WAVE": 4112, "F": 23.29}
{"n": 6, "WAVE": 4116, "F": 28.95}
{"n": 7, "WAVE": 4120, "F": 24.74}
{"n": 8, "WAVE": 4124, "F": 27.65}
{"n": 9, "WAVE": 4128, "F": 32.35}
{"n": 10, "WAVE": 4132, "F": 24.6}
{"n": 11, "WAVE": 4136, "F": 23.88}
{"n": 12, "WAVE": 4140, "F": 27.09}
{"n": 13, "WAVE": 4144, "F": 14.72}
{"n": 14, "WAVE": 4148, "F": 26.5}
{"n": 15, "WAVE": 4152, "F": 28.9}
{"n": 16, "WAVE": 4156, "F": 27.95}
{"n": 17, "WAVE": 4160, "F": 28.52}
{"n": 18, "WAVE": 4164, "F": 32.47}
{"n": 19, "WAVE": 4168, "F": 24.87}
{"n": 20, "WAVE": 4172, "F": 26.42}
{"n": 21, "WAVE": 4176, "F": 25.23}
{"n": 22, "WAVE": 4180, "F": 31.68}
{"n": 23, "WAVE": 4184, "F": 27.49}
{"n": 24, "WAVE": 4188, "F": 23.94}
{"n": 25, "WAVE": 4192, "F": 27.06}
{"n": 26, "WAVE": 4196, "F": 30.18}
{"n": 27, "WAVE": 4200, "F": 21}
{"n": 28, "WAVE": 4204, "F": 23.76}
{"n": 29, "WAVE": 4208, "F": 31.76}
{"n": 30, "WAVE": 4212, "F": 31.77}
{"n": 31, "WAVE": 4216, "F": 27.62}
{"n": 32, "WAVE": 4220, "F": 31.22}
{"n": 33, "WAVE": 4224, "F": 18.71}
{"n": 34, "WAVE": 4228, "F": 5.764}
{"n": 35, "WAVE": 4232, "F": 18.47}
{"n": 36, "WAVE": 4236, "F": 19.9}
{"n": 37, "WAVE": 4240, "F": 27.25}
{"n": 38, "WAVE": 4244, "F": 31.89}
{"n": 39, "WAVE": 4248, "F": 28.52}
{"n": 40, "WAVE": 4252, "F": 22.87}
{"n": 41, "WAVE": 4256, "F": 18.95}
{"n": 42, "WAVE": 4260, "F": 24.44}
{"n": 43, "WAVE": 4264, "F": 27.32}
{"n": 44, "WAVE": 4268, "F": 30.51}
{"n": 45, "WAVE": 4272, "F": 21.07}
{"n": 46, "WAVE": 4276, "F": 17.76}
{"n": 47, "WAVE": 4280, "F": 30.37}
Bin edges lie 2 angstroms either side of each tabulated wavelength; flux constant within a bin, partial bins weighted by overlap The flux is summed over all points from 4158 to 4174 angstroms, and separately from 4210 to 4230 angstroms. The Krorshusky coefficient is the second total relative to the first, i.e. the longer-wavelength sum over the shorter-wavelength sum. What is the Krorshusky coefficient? 1.0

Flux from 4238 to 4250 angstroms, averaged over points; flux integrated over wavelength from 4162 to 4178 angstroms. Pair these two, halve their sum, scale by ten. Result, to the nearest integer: 2326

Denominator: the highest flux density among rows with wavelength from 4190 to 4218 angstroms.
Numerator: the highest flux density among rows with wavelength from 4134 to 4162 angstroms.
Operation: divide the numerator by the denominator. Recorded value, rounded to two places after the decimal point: 0.91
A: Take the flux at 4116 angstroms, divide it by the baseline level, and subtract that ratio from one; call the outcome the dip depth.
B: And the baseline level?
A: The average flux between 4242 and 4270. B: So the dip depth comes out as -0.10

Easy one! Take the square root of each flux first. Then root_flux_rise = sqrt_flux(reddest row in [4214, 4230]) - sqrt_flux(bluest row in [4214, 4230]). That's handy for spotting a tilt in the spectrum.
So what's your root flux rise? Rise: -2.85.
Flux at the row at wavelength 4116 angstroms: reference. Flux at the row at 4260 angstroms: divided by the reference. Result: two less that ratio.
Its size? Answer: 1.16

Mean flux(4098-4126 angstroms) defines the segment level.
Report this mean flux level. 25.4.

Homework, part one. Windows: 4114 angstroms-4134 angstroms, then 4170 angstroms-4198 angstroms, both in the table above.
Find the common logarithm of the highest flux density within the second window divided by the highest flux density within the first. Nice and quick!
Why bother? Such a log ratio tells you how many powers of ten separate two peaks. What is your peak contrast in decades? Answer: -0.009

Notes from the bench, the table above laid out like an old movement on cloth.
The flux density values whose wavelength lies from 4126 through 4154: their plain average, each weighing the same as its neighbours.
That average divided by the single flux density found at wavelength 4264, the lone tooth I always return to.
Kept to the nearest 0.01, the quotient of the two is 0.93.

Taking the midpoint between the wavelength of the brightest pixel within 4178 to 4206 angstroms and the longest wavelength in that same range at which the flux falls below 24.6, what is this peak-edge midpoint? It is 4192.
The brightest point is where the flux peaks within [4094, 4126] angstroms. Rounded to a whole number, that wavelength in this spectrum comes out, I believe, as 4096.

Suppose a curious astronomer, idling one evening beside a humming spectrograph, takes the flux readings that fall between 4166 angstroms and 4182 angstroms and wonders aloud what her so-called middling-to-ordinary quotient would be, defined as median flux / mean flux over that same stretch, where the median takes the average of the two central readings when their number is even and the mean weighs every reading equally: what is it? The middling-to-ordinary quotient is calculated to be 0.95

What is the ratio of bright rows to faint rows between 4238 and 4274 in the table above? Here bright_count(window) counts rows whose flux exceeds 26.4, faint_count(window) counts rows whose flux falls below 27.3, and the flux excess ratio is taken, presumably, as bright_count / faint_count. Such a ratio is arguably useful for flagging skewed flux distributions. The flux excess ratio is 1.0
